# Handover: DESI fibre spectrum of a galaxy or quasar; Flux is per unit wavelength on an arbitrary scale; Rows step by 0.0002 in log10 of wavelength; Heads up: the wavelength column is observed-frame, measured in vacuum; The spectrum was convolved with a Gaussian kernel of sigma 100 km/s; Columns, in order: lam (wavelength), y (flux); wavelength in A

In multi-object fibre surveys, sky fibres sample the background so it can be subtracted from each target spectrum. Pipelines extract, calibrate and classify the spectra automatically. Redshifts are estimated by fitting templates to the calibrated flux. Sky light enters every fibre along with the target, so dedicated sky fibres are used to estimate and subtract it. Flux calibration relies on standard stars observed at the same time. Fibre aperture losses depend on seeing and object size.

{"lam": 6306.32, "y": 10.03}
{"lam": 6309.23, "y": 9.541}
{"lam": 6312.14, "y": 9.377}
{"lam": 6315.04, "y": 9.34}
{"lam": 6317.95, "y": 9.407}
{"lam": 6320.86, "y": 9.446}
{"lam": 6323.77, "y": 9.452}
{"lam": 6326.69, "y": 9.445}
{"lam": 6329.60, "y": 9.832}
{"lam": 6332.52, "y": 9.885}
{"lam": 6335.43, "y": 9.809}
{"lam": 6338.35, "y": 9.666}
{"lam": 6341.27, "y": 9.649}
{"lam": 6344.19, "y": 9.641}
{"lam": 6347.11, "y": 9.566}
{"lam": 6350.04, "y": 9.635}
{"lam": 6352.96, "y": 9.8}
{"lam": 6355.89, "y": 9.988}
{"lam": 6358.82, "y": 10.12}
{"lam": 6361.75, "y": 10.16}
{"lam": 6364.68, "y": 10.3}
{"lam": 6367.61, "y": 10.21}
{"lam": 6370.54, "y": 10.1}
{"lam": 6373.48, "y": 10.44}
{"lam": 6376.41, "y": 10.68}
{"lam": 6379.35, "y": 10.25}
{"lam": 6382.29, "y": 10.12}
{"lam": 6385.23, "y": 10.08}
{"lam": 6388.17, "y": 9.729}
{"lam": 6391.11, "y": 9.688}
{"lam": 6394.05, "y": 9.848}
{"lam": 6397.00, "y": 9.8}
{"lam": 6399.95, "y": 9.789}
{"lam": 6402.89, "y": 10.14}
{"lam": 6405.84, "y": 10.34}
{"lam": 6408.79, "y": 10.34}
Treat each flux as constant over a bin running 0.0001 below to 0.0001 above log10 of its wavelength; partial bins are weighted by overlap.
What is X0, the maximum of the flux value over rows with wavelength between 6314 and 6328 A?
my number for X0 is 9.452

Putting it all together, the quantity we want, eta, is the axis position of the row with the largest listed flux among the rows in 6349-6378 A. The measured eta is 6376.41 A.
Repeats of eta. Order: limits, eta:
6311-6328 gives 6323.77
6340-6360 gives 6358.82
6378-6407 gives 6405.84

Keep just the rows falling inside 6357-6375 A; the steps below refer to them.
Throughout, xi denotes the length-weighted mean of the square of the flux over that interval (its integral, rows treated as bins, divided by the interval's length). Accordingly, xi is 104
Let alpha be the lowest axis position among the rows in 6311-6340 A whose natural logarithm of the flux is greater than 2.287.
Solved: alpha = 6332.52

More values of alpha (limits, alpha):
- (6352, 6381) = 6355.89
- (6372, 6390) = 6373.48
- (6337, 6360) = 6355.89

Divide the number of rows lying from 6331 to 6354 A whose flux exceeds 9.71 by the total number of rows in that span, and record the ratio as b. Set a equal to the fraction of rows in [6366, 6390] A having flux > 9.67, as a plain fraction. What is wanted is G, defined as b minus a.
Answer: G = -0.6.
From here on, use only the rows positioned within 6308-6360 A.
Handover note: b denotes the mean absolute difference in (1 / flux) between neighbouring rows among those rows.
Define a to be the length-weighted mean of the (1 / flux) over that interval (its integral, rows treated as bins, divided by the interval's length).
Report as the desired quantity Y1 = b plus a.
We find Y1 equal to 0.1048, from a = 0.104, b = 0.0010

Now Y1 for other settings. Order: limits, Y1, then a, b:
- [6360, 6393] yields 0.1004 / 0.099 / 0.0018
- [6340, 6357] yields 0.1041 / 0.103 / 0.0011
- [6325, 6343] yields 0.1044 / 0.103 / 0.0014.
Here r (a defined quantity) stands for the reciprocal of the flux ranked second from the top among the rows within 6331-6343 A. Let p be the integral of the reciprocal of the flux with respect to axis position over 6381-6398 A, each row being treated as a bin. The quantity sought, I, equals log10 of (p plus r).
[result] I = 0.26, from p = 1.7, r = 0.103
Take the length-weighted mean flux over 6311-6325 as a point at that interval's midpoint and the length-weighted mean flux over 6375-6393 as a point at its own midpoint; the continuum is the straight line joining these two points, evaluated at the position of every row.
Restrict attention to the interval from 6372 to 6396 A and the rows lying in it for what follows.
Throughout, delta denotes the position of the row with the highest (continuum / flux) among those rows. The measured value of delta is 6391.11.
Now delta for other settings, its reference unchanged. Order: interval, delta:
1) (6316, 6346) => 6326.69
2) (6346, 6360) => 6347.11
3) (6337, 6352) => 6347.11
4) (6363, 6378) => 6370.54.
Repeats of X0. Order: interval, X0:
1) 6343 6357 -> 9.988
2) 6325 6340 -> 9.885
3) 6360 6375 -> 10.44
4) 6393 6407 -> 10.34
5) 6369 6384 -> 10.68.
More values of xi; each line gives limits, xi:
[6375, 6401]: 100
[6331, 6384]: 100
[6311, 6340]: 92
